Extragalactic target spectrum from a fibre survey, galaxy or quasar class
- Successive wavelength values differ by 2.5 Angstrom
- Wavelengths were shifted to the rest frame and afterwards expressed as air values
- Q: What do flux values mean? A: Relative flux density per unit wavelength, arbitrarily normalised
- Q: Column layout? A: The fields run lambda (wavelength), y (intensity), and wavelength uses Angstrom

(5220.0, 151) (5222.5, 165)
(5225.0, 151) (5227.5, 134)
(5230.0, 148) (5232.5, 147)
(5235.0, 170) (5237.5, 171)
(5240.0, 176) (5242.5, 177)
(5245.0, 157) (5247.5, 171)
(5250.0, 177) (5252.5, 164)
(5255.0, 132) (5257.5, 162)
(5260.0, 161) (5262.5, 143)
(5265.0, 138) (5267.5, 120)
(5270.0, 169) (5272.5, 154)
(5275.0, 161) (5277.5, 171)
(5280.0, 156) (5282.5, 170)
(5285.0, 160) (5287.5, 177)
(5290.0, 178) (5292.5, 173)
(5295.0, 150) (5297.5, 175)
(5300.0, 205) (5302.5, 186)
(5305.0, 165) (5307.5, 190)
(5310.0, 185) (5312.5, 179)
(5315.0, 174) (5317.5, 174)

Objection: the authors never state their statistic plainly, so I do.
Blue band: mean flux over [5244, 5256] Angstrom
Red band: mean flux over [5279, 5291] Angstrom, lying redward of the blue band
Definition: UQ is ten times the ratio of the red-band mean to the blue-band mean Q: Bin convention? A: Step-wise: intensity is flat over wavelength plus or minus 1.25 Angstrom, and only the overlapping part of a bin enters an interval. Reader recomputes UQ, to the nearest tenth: 10.5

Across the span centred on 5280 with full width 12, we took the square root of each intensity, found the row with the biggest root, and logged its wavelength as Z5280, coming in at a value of 5277.5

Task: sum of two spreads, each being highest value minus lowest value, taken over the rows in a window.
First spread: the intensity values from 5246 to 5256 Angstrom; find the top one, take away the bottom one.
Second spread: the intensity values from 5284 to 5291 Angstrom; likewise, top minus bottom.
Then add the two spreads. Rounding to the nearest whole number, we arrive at 63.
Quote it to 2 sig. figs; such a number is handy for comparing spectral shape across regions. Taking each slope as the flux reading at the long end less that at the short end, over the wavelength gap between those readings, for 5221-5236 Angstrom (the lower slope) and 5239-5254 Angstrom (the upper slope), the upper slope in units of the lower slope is -2.4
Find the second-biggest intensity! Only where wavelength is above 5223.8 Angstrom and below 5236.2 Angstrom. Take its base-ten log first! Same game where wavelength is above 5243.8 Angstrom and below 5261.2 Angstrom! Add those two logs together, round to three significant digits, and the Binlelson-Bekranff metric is 4.41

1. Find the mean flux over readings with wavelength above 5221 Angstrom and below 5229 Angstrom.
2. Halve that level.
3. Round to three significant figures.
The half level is 75.0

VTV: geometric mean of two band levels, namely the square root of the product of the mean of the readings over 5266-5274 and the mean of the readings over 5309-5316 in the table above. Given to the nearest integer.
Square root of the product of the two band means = 163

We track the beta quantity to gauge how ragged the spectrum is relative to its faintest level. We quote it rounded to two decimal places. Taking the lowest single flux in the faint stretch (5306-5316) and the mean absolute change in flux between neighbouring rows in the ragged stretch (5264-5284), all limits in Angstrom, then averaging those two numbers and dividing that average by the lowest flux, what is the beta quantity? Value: 0.55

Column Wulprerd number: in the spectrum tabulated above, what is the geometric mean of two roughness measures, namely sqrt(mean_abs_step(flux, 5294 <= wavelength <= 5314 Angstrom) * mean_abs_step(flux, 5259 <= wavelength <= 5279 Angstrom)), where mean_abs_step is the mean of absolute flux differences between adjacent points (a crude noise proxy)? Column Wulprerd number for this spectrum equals 18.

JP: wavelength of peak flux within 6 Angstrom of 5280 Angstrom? 5277.5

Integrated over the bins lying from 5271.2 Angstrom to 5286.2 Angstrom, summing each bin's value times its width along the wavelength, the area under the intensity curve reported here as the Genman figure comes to 2430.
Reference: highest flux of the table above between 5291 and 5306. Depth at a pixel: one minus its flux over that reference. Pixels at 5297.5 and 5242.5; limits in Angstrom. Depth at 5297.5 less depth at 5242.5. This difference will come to 0.01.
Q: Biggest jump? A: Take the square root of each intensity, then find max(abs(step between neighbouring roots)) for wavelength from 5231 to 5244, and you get 0.91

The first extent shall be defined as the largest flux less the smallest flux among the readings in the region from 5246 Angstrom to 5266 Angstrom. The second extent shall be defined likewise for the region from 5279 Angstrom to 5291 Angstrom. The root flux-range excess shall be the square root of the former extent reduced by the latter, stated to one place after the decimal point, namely 4.8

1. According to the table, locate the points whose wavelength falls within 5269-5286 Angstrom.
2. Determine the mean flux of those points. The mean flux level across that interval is 163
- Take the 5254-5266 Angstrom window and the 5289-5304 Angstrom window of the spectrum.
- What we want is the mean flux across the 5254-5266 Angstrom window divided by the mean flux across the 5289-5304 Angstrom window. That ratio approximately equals 0.83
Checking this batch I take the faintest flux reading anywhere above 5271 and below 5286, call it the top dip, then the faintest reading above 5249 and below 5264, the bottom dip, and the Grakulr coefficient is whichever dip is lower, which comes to 132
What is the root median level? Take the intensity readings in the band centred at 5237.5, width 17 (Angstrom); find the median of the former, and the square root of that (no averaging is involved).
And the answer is 13.0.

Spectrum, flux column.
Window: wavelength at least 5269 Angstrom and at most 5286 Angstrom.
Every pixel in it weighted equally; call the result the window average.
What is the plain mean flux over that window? 163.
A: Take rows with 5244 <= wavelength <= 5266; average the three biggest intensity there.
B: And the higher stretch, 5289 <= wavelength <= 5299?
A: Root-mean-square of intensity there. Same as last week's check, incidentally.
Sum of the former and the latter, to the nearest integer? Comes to 340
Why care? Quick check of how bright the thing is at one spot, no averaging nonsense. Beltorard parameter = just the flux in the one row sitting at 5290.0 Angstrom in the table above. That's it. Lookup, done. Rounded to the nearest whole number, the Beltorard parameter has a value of 178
